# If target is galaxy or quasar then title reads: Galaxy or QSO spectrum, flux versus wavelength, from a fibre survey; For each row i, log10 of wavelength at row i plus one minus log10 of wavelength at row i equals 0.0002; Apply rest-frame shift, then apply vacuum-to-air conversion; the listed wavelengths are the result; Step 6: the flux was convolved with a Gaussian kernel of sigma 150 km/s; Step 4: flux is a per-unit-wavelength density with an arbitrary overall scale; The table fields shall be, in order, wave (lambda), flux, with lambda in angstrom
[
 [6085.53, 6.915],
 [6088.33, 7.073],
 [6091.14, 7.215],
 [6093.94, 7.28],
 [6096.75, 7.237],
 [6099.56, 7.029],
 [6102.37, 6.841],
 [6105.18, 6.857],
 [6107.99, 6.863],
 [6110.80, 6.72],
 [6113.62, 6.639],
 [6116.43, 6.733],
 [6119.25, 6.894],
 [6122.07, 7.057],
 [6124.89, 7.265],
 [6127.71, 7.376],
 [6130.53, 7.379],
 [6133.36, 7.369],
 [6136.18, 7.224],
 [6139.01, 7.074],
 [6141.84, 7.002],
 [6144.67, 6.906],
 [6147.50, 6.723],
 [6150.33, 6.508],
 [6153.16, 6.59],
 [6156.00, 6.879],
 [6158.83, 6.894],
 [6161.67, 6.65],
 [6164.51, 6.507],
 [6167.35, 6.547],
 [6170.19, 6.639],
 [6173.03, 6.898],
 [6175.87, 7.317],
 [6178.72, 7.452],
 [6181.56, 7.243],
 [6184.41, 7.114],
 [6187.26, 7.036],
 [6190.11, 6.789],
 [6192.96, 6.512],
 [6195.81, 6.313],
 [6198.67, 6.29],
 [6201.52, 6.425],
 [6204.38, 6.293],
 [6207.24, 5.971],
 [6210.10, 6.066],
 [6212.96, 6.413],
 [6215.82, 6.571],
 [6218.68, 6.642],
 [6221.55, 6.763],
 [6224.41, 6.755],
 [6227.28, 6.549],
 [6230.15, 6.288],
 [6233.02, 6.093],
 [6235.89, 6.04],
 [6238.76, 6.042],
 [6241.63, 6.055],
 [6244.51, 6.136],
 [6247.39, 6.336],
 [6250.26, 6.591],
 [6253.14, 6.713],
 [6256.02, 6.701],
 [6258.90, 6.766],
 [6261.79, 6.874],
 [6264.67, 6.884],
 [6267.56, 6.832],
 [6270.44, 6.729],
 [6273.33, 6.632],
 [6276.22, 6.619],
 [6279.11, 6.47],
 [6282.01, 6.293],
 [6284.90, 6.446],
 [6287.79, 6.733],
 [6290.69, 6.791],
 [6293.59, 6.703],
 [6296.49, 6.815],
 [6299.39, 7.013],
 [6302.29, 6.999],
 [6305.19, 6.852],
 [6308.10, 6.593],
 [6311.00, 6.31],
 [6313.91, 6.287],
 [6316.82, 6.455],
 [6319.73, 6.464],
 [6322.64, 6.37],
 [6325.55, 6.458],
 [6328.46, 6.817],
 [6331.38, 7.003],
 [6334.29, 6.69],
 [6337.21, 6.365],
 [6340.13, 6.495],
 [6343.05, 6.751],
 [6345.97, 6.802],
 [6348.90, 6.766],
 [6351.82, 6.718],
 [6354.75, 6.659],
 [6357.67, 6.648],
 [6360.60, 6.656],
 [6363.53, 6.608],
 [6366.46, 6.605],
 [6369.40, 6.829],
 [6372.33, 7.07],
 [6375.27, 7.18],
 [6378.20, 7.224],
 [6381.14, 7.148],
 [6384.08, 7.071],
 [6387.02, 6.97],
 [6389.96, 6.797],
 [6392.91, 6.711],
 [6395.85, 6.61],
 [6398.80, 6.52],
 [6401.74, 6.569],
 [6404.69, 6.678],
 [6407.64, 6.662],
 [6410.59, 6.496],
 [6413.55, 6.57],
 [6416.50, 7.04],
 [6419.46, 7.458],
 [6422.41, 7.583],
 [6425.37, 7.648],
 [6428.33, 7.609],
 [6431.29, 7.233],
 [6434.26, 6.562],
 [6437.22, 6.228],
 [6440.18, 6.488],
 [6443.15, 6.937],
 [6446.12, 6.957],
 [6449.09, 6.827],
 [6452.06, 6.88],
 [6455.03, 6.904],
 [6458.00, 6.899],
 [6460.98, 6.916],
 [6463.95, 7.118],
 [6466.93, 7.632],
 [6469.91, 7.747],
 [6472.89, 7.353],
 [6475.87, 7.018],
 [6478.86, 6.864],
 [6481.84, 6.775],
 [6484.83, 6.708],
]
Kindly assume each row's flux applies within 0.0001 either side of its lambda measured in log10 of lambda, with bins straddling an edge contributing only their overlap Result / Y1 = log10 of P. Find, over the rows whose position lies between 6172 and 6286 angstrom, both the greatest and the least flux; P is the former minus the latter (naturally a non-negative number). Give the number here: 0.17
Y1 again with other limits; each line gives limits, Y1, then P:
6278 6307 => -0.14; 0.72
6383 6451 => 0.15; 1.42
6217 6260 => -0.14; 0.73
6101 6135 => -0.13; 0.74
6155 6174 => -0.41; 0.39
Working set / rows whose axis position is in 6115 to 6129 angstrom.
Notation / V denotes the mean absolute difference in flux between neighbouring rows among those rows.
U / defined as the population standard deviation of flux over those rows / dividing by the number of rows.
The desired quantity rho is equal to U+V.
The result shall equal 0.40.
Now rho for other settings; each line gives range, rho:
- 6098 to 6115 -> 0.21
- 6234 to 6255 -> 0.37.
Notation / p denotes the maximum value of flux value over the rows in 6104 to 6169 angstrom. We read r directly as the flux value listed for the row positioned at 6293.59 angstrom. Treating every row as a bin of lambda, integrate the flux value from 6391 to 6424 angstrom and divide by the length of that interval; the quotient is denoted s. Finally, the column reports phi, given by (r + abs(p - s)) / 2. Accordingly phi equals 3.6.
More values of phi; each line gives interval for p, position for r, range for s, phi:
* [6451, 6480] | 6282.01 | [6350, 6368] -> 3.7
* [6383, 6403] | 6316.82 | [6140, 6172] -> 3.4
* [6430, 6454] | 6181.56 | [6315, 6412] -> 3.9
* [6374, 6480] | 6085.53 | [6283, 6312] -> 4.0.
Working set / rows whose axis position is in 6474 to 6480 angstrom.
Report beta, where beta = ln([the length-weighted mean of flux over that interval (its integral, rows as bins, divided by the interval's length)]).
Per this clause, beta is 1.94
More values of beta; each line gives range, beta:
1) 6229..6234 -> 1.82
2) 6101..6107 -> 1.92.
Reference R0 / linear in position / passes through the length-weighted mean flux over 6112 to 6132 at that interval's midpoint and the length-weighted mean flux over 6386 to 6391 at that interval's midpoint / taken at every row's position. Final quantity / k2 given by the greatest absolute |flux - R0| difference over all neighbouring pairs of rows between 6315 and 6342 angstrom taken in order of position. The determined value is 0.36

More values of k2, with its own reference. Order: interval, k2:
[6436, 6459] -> 0.28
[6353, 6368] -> 0.05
